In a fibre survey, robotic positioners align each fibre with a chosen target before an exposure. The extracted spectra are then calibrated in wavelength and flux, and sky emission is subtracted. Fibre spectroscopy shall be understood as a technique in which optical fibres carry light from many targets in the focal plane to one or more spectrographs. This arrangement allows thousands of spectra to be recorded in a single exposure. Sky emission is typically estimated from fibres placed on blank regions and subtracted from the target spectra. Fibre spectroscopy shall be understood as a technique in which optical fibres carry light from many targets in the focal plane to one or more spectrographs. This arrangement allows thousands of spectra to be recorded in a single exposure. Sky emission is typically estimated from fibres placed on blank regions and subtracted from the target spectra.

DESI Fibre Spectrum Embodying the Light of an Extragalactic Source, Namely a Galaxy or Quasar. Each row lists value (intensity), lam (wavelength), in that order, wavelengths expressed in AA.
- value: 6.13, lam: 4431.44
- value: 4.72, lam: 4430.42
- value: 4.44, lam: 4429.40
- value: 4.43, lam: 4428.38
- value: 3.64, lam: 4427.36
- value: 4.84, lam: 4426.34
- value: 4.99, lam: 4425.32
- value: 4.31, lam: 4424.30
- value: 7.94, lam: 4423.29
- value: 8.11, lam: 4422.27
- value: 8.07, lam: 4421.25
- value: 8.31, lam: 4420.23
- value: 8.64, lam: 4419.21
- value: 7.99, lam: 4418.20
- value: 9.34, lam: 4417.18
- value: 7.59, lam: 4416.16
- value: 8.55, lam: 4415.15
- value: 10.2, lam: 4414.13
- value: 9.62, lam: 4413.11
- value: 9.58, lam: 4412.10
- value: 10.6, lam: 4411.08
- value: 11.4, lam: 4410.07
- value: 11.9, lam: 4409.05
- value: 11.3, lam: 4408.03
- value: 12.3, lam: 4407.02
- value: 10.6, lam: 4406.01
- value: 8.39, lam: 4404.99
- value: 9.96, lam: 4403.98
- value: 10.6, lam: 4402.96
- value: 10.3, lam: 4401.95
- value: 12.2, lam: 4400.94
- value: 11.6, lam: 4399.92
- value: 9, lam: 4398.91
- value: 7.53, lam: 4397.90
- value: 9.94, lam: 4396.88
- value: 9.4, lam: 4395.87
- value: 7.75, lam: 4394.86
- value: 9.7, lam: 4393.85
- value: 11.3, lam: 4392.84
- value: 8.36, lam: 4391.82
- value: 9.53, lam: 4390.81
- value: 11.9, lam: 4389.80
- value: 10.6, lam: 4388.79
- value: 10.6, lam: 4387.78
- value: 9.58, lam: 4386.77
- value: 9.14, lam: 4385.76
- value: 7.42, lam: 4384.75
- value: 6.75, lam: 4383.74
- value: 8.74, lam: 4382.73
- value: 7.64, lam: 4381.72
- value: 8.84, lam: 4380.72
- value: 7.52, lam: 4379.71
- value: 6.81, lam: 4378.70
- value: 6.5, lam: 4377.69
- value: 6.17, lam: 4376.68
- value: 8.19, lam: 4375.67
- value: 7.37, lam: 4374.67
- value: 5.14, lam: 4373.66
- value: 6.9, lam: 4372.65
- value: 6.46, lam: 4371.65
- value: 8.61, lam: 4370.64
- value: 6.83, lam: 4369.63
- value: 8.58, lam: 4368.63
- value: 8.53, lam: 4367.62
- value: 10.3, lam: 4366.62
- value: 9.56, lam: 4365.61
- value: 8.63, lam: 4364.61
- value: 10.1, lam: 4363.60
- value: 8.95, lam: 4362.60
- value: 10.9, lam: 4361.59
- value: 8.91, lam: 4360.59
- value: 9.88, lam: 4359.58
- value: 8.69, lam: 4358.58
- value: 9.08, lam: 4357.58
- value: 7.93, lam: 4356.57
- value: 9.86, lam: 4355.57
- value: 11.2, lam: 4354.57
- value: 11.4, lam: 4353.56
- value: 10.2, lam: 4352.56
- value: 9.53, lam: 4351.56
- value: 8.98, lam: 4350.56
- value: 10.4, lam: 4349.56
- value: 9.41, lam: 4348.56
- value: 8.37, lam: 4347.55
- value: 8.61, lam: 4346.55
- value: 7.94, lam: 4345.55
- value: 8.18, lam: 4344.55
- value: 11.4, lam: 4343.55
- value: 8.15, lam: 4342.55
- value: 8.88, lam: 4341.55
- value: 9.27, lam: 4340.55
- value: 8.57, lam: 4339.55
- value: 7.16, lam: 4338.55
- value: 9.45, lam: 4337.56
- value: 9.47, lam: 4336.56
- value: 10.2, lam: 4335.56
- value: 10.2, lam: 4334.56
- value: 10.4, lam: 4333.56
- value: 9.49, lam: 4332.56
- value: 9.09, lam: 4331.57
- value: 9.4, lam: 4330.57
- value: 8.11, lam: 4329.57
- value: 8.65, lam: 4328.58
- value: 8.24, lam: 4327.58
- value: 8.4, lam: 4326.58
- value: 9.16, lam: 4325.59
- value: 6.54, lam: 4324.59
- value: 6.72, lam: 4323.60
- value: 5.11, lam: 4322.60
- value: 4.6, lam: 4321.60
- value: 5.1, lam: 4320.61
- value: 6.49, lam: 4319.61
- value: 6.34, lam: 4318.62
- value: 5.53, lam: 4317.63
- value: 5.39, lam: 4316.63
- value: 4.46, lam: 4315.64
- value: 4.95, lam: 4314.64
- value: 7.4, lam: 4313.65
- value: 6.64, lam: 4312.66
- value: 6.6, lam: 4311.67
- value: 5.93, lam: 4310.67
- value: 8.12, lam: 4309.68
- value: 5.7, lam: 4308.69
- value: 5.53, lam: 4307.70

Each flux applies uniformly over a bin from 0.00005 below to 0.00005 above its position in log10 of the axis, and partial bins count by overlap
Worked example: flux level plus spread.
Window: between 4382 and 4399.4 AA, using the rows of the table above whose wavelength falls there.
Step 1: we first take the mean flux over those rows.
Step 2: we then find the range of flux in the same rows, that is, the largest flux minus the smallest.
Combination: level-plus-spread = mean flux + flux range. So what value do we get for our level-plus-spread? 14.4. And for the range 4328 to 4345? 13.4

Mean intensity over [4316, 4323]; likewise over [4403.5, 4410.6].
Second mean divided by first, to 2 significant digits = 2.0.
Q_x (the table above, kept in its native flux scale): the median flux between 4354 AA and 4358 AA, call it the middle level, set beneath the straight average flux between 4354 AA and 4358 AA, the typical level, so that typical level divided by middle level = 1.01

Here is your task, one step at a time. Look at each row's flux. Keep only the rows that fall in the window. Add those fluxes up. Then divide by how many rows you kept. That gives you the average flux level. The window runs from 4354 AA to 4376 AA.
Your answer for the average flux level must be 8.7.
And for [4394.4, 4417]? 10.0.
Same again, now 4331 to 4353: 9.2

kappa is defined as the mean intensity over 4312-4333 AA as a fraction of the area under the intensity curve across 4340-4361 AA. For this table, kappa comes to 0.035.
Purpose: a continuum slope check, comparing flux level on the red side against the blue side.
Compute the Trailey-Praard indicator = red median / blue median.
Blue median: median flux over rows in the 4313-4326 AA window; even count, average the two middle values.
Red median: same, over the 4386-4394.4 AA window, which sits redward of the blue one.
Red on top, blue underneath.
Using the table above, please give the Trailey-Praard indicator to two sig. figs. 1.8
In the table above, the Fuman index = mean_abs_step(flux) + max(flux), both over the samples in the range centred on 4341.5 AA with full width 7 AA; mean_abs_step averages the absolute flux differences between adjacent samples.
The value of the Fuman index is 13.0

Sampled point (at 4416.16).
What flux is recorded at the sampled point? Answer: 7.59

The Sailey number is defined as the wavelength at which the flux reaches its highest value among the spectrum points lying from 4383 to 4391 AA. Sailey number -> 4389.80 AA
